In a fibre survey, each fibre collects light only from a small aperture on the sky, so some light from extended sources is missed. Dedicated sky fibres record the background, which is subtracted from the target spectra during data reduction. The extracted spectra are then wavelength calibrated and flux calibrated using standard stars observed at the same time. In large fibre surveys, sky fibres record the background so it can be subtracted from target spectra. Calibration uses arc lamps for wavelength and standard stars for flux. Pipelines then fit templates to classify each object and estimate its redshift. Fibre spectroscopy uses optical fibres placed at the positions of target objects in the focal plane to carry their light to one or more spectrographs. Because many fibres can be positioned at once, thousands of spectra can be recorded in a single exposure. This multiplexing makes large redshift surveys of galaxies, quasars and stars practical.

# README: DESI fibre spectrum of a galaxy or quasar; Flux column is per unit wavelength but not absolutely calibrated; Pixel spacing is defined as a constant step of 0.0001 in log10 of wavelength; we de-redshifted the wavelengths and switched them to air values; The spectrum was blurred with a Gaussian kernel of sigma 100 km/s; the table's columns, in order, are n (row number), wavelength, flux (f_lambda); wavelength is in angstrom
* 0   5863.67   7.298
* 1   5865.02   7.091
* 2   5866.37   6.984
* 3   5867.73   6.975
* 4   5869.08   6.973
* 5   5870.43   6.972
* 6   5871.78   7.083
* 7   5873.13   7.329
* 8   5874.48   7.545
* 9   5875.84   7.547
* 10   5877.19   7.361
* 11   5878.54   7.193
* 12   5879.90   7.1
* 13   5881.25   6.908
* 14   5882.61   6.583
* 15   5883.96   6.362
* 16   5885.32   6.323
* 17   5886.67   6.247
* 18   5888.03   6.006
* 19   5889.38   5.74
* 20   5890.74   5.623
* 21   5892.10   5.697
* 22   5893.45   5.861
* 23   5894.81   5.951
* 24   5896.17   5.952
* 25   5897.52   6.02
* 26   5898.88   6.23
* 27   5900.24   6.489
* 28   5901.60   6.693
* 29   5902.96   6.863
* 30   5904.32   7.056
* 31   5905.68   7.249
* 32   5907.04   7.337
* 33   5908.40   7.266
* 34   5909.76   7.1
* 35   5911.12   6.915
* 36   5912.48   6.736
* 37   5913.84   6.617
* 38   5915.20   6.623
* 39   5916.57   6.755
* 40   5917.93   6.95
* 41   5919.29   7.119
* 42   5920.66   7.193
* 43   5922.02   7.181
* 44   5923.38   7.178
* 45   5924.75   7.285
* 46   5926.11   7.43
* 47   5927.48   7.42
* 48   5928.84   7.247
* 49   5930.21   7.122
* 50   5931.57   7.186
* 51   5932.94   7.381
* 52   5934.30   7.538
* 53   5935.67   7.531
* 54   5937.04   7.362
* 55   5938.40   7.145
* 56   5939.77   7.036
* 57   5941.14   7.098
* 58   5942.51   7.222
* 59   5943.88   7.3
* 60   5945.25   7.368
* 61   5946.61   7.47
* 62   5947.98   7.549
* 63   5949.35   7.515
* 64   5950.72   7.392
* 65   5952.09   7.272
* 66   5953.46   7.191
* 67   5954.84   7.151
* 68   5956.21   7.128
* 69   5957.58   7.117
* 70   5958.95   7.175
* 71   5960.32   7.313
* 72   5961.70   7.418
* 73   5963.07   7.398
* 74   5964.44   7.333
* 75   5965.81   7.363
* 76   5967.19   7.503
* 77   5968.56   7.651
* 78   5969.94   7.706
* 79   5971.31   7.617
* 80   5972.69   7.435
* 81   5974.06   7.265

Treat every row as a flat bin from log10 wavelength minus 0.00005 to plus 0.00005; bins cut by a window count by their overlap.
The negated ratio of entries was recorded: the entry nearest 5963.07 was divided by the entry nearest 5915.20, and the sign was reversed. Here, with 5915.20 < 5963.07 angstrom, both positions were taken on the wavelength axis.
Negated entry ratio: -1.12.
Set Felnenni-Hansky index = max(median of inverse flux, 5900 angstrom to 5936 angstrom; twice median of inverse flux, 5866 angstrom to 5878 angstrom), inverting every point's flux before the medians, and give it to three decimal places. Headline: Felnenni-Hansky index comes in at 0.282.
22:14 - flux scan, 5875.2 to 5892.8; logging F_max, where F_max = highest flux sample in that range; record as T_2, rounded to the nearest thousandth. 7.547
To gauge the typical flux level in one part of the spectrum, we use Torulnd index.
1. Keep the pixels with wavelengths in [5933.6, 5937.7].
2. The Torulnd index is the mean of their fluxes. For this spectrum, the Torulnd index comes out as 7.5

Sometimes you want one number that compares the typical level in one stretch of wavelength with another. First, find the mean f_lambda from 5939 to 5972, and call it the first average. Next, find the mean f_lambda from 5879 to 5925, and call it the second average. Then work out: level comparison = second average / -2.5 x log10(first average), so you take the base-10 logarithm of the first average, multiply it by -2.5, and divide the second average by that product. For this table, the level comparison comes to -3.06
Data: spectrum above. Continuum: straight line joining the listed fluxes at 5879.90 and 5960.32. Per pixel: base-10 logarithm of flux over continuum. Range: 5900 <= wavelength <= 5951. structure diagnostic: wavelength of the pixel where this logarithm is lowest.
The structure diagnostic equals 5900.24 angstrom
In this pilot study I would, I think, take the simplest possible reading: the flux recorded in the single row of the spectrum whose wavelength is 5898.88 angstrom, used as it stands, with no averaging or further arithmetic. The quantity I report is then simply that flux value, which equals 6.23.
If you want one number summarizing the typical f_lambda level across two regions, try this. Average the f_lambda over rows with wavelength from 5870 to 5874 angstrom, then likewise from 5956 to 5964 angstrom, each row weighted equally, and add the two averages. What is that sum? 14.4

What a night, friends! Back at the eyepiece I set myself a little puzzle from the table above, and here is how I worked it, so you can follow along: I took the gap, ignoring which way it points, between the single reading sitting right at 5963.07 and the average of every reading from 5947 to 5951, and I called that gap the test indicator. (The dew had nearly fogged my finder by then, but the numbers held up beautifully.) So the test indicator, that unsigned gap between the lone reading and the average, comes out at 0.09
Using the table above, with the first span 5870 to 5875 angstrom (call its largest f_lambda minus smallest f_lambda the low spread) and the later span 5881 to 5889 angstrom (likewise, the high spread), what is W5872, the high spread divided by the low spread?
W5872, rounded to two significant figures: 1.6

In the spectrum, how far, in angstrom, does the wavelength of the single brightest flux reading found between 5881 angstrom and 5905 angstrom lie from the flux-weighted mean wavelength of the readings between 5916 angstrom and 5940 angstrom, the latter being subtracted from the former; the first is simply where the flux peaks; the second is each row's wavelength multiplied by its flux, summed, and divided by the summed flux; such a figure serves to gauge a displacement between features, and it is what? -23.9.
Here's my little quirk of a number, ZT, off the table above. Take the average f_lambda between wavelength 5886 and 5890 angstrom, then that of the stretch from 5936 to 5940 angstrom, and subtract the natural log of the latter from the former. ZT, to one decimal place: 4.0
